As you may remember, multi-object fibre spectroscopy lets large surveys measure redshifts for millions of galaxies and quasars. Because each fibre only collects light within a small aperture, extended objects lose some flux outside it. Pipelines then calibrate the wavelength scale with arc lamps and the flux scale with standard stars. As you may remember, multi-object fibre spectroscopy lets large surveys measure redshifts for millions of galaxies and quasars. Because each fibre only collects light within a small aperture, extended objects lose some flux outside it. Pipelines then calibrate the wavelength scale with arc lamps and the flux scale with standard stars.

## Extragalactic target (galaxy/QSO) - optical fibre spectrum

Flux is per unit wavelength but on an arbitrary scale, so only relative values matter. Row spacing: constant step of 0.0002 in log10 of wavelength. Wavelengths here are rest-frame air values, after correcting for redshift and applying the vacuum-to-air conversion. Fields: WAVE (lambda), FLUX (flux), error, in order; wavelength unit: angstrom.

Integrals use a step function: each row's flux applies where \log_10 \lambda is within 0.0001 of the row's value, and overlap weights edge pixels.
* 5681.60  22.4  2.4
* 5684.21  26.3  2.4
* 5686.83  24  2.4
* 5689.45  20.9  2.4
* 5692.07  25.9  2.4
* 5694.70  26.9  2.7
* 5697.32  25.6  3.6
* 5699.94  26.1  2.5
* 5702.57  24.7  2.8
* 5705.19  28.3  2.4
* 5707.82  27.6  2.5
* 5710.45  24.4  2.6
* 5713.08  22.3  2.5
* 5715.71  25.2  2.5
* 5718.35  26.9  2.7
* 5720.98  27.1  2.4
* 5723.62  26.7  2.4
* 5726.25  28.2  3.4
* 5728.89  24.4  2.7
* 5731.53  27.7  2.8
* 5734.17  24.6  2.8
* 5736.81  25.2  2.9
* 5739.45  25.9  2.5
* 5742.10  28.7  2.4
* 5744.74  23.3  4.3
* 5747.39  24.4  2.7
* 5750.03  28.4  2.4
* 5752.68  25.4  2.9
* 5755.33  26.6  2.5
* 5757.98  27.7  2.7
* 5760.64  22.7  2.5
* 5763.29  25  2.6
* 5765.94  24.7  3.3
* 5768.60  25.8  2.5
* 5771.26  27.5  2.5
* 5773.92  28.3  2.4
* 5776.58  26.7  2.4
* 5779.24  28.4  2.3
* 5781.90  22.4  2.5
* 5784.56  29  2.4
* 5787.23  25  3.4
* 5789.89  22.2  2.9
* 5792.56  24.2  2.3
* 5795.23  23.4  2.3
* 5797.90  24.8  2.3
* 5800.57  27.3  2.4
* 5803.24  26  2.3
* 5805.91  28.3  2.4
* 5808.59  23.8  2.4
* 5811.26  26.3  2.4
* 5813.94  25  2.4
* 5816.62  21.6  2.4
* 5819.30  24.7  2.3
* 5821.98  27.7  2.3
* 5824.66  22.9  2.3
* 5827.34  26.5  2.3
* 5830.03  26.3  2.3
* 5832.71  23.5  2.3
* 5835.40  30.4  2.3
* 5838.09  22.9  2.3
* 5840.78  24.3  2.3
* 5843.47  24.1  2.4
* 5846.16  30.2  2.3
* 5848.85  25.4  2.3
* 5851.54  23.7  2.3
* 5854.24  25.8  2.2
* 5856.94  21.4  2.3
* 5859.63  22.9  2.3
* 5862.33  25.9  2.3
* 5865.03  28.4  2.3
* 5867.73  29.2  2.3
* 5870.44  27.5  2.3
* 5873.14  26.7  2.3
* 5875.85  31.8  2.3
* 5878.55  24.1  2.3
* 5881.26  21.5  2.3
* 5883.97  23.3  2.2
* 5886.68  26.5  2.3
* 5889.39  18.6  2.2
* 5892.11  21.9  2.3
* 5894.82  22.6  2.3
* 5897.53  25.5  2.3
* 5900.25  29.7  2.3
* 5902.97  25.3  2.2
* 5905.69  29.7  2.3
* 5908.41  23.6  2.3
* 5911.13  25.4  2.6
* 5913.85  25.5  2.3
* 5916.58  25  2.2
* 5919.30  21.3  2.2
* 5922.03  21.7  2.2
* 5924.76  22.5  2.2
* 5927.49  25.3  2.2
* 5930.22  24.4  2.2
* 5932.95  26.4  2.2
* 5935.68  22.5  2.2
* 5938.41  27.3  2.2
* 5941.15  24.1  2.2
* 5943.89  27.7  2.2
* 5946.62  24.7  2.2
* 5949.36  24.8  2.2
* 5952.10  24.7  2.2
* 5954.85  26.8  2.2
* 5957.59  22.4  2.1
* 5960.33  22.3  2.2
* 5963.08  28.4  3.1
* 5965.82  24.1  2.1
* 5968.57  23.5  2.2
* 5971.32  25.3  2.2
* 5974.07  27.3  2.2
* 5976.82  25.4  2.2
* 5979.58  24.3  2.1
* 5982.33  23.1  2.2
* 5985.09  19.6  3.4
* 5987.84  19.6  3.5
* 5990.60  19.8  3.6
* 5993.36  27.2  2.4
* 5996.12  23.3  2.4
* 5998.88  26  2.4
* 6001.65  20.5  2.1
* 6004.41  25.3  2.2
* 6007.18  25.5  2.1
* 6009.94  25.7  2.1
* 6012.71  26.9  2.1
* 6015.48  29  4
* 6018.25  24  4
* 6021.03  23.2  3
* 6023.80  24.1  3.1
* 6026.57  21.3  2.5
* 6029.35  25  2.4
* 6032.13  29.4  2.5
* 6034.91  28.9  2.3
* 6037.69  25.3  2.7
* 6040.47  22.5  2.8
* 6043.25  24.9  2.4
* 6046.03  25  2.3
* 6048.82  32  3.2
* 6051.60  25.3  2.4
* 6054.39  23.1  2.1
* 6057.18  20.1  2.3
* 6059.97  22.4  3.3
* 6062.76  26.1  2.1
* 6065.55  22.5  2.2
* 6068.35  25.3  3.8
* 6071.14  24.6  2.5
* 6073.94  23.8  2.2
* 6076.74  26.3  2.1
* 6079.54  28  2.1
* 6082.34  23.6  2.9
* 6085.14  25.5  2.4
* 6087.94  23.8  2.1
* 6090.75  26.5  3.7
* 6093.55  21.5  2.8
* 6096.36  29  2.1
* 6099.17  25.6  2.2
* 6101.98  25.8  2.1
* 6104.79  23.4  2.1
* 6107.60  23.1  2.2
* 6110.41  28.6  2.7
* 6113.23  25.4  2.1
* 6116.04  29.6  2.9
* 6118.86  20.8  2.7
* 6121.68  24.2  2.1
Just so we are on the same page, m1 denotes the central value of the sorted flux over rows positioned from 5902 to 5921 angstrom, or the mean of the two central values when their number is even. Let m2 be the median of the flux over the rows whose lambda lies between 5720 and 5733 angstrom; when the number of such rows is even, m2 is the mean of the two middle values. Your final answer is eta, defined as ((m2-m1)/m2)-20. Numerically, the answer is -19.9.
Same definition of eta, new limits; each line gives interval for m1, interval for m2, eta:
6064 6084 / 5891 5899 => -20.1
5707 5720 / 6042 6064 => -20.0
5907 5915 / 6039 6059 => -20.0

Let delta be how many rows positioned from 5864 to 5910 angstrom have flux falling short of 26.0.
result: 9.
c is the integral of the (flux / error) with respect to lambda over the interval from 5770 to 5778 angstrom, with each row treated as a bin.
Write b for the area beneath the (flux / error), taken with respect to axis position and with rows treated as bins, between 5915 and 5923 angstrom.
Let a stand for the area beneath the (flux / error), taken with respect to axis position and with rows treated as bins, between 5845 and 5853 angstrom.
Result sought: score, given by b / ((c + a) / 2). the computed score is 0.91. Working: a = 92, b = 83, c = 91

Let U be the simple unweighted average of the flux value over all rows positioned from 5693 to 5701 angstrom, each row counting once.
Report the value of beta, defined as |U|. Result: 26.2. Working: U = 26.2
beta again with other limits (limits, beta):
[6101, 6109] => 24.1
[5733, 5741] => 25.2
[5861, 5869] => 27.8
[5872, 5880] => 27.5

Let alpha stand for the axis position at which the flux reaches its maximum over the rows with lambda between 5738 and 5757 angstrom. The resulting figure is 5742.10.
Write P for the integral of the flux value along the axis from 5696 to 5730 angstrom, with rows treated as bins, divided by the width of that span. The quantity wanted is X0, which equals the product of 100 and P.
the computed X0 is 2598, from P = 26.0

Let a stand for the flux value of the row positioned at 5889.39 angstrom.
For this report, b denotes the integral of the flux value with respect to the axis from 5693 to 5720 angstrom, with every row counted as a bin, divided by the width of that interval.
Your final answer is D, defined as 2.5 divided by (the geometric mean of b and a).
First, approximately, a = 18.6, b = 25.8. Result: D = 0.114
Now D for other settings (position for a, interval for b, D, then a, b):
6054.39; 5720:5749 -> 0.102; 23.1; 26.0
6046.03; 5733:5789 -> 0.098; 25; 26.0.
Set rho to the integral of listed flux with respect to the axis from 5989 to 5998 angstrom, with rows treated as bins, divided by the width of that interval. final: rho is 23.5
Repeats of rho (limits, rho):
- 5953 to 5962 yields 24.0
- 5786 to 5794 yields 23.8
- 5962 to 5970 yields 25.2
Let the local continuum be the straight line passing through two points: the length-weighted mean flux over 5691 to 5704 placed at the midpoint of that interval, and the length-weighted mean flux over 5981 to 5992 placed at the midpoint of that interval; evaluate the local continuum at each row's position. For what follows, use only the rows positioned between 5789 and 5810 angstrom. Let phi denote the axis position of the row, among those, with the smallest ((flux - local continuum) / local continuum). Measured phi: 5789.89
